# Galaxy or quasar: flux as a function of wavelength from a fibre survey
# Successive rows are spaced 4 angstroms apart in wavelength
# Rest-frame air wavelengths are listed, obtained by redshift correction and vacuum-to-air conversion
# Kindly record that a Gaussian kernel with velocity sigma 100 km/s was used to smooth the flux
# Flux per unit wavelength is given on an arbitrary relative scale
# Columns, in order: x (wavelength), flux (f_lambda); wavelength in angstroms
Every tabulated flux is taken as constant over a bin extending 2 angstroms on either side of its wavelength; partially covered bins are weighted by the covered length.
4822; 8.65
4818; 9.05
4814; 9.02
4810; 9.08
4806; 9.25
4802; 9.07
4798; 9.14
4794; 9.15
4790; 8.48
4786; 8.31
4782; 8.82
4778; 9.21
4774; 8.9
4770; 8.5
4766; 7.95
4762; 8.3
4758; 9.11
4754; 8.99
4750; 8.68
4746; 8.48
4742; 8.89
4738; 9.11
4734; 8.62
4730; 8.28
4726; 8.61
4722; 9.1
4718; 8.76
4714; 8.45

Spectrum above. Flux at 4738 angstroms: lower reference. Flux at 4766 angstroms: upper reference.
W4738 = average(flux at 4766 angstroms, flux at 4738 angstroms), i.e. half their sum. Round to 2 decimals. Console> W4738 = 8.53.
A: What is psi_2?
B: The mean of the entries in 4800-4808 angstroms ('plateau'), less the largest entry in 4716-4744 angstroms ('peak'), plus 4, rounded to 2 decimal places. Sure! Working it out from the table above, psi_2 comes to 4.05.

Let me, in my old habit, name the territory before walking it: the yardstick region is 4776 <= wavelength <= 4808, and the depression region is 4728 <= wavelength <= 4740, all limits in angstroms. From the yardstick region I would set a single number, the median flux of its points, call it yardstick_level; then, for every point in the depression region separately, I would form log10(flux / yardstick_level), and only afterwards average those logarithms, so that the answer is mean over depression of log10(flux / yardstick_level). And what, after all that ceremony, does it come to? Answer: -0.022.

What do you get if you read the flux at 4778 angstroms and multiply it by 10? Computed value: 92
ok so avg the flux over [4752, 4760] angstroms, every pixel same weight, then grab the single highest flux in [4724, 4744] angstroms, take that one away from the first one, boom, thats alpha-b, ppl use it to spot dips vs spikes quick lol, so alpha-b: -0.1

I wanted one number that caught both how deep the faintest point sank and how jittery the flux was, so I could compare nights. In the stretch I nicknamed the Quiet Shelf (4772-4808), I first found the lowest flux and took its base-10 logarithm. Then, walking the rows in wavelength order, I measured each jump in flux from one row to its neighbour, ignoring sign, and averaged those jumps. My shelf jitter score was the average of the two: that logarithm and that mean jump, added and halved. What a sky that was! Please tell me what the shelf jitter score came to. 0.604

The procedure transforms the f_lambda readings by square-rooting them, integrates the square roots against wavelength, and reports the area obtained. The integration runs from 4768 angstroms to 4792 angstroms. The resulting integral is 70.8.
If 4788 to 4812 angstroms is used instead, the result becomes 72.1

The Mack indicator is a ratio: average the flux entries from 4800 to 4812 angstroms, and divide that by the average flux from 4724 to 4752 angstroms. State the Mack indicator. 1.05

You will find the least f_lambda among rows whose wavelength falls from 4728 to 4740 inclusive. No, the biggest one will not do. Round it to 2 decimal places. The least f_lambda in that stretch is 8.28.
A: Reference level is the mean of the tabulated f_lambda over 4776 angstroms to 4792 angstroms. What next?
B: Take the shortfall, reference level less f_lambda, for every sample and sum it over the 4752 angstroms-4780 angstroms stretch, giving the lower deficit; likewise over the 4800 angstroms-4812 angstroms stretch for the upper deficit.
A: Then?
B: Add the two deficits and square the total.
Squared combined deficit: 1.7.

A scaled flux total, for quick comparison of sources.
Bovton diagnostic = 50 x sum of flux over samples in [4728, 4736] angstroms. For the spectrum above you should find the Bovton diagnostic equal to 845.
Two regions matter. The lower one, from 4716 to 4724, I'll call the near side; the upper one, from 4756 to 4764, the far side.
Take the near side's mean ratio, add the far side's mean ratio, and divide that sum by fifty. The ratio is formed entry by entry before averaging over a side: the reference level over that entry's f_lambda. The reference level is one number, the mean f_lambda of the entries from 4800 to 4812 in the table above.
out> 0.0415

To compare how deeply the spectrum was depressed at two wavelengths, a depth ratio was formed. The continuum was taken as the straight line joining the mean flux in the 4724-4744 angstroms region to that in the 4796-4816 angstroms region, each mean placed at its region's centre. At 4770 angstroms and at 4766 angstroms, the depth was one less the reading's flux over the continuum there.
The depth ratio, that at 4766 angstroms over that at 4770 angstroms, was 2.3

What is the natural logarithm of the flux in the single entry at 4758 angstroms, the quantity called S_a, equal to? 2.21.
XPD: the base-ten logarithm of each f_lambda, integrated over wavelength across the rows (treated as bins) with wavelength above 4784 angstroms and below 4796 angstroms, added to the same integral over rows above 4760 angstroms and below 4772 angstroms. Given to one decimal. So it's 22.2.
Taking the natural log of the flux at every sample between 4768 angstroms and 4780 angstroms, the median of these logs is 2.19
